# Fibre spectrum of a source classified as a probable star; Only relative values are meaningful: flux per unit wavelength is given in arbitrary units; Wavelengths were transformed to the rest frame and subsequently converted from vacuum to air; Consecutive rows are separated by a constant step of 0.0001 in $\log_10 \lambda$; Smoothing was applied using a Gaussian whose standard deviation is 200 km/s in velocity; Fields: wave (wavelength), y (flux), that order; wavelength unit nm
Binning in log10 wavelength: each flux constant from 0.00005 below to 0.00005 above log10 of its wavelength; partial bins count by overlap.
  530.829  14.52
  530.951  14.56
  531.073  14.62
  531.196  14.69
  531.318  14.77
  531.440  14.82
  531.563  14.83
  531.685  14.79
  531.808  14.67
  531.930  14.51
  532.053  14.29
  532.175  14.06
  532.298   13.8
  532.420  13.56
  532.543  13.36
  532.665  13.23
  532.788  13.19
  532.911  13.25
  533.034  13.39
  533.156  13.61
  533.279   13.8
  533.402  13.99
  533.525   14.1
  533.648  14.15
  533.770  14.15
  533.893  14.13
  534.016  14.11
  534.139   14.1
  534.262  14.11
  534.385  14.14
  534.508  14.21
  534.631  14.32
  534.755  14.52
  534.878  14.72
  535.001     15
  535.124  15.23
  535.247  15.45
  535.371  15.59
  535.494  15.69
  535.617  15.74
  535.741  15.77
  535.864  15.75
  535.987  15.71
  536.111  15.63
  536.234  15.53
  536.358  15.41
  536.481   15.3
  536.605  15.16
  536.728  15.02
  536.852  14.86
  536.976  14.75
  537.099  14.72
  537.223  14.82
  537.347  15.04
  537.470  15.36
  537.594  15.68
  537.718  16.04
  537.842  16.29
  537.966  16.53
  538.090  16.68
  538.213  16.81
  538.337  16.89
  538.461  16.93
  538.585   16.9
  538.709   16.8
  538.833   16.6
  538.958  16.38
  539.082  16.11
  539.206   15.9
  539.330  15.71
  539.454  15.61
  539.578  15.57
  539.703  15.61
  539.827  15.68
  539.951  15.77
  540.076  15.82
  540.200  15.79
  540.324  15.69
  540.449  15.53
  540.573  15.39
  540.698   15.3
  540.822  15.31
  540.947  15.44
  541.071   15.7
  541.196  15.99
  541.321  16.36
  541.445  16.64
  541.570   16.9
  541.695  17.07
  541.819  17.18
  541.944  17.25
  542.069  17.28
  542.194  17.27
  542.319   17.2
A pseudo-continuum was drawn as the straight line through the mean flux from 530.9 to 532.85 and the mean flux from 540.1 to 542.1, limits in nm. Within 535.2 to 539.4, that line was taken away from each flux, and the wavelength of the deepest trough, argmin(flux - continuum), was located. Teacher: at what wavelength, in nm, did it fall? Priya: 537.099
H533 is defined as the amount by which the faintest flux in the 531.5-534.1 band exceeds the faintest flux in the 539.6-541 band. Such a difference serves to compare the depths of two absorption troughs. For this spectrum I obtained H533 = -2.1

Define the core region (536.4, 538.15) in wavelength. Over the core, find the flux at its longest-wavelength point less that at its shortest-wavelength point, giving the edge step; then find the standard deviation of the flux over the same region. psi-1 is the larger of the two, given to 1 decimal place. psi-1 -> 1.4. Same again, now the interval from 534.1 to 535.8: 1.7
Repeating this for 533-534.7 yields 0.9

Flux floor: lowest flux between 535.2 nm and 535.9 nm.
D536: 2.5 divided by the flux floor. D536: 0.162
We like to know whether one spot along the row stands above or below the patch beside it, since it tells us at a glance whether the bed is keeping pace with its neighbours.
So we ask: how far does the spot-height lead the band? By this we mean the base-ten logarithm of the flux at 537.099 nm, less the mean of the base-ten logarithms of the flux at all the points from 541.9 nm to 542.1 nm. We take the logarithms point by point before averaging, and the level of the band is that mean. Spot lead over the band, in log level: -0.07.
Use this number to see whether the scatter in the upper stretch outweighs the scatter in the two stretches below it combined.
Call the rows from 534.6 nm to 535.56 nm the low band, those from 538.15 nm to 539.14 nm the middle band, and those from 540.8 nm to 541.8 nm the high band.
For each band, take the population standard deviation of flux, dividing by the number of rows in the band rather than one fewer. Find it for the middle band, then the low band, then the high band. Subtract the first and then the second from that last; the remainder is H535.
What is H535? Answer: -0.1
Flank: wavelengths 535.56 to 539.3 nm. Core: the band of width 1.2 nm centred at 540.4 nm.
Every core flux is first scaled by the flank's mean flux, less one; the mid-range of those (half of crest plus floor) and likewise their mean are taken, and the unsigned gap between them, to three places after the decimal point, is 0.001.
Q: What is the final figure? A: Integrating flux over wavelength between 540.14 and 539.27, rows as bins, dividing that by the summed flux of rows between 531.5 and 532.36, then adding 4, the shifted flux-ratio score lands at 4.14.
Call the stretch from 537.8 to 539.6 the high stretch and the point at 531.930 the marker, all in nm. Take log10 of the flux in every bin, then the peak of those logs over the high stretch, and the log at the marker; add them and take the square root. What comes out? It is 1.55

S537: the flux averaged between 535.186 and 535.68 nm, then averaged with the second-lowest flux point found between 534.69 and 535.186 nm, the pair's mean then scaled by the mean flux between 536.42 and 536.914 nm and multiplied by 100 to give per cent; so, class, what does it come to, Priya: 101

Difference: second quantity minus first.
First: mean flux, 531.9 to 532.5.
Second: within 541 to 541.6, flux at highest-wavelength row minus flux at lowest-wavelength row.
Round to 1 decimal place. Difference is -12.8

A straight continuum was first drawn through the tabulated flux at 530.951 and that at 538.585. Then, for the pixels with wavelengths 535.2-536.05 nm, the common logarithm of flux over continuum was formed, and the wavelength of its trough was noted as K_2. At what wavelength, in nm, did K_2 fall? 535.247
